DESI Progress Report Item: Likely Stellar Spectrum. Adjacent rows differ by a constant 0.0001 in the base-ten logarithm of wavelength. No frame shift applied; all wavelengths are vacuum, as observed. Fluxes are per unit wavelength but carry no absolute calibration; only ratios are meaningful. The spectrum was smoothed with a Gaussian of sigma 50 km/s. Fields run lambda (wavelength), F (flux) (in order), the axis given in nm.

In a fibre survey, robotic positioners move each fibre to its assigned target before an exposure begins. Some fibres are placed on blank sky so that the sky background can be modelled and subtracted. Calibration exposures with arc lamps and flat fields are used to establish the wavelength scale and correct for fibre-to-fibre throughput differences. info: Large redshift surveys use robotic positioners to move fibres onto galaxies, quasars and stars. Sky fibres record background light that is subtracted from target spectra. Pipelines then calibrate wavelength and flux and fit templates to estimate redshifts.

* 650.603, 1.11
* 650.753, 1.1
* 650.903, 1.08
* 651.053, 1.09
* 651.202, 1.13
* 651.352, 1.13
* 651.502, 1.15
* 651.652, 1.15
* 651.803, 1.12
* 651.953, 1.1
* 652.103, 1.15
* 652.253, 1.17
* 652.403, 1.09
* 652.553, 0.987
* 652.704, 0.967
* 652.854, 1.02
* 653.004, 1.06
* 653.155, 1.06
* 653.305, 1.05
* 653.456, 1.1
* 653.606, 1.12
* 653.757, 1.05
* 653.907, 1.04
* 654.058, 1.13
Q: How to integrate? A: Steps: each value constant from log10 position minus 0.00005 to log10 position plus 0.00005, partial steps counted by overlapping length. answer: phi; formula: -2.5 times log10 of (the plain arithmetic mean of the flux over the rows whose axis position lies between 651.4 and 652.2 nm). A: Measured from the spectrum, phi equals -0.137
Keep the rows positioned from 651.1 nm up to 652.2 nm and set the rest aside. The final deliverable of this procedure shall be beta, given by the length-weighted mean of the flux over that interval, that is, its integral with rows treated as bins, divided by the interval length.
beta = 1.13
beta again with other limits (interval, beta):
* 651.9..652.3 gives 1.14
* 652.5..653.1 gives 1.01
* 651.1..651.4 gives 1.13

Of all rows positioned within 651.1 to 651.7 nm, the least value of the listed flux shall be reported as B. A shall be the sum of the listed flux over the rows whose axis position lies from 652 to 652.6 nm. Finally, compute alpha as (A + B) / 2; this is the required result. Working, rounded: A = 4.40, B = 1.13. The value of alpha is 2.76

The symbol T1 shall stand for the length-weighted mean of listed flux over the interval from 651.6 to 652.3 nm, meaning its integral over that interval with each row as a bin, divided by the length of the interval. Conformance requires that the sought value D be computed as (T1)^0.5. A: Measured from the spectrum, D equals 1.066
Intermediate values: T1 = 1.14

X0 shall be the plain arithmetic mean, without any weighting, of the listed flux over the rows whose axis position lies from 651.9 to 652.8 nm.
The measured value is 1.08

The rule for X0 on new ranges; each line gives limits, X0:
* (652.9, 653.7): 1.08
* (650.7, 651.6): 1.11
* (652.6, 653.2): 1.03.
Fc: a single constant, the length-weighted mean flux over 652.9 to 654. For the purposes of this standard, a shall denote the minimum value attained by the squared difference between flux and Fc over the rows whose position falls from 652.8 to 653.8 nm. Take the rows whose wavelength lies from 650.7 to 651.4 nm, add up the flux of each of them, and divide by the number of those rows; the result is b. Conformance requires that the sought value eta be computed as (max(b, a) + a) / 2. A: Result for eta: 0.553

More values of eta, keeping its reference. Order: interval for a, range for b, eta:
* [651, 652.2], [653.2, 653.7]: 0.545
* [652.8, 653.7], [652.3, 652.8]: 0.507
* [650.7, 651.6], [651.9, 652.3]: 0.570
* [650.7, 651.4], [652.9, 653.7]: 0.539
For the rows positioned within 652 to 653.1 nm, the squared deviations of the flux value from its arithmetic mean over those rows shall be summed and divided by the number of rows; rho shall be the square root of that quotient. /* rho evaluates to 0.072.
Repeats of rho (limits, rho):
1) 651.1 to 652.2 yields 0.017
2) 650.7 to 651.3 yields 0.019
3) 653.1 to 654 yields 0.029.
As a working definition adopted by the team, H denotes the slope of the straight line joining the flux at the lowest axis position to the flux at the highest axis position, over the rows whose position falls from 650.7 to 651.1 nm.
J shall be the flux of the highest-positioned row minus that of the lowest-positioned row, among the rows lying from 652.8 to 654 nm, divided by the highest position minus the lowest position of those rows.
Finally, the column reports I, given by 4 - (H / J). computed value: 5.8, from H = -0.033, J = 0.0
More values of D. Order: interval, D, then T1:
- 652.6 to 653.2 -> 1.011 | 1.02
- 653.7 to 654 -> 1.025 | 1.05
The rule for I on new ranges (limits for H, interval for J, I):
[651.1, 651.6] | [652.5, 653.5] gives 3.5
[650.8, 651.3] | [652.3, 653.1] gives 7.4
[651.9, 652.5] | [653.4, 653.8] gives 3.9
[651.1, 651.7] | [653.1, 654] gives 5.7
